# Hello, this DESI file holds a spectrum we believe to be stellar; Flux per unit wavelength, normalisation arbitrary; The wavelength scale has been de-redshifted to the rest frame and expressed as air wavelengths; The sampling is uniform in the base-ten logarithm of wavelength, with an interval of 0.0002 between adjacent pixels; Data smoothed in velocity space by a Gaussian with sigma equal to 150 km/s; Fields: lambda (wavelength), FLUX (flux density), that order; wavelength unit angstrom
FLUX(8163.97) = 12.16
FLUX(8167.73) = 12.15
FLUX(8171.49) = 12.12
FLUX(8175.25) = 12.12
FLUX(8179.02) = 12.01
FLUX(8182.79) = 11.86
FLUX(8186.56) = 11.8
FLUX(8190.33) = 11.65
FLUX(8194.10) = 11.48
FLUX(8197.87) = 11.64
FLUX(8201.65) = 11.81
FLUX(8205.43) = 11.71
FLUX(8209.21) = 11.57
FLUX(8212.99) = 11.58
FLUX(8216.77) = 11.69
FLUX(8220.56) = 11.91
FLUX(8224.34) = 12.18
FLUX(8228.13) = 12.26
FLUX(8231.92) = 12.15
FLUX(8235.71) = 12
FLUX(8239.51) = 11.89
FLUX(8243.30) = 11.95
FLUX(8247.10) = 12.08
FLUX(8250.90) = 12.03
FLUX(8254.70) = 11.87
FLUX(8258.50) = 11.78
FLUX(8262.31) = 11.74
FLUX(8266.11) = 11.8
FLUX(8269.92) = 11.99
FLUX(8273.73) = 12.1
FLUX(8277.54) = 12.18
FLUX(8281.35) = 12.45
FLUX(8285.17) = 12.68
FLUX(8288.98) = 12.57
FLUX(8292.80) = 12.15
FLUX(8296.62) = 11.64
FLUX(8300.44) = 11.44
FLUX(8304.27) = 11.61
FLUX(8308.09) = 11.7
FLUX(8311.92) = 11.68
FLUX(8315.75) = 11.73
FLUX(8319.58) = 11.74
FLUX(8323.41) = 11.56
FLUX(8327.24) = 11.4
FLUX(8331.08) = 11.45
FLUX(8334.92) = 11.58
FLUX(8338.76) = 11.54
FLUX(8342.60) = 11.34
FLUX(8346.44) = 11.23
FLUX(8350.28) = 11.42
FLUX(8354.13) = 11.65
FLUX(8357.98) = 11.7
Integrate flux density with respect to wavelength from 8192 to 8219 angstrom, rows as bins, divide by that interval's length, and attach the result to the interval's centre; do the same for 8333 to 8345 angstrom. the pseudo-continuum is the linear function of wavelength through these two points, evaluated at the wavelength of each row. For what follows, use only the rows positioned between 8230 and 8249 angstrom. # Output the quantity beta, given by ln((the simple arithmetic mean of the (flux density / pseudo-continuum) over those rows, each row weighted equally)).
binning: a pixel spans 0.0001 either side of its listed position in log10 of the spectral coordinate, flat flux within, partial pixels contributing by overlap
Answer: 0.035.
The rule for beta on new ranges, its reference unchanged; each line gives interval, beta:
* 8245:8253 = 0.039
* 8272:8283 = 0.058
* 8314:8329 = 0.009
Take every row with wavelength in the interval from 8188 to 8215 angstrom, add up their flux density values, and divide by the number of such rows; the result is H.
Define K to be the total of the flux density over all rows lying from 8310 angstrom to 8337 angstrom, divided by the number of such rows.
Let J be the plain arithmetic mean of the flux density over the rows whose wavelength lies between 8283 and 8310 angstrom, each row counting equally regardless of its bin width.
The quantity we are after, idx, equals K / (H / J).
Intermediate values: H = 11.6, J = 12.0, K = 11.59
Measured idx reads 11.9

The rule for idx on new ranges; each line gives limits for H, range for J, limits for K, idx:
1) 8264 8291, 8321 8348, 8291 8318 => 10.9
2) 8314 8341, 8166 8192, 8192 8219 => 12.0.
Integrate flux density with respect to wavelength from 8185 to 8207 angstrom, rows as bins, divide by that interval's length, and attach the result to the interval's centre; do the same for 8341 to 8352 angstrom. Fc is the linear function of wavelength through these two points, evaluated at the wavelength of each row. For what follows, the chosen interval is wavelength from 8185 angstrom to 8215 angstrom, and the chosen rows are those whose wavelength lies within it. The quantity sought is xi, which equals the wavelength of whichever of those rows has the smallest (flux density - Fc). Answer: 8194.10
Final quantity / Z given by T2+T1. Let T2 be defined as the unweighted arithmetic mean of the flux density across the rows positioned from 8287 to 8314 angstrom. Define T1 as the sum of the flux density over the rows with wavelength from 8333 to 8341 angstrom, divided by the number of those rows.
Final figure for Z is 23.4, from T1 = 11.6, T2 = 11.8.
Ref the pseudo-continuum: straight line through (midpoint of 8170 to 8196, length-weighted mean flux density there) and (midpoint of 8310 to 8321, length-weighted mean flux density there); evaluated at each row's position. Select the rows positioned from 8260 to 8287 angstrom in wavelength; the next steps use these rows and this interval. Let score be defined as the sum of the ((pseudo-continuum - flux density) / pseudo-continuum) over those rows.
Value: -0.22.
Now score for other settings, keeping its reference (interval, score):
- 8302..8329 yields 0.05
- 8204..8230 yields -0.01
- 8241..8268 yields -0.07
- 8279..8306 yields -0.20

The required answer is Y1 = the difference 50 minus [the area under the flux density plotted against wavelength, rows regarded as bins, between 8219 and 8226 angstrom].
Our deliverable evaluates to -34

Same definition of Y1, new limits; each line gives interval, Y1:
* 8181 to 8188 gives -33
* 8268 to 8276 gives -46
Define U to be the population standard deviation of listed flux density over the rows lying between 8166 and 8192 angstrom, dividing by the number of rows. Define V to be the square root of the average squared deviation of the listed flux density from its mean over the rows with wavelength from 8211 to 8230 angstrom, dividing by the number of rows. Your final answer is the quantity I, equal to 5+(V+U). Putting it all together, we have 5.44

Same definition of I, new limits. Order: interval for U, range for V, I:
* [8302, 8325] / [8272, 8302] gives 5.47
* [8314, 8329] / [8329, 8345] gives 5.23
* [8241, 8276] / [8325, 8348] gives 5.24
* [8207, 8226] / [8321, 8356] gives 5.36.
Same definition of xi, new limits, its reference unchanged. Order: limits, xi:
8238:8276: 8262.31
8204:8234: 8209.21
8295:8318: 8300.44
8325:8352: 8346.44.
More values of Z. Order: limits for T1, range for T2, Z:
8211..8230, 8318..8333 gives 23.5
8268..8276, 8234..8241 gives 24.0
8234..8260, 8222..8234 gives 24.1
